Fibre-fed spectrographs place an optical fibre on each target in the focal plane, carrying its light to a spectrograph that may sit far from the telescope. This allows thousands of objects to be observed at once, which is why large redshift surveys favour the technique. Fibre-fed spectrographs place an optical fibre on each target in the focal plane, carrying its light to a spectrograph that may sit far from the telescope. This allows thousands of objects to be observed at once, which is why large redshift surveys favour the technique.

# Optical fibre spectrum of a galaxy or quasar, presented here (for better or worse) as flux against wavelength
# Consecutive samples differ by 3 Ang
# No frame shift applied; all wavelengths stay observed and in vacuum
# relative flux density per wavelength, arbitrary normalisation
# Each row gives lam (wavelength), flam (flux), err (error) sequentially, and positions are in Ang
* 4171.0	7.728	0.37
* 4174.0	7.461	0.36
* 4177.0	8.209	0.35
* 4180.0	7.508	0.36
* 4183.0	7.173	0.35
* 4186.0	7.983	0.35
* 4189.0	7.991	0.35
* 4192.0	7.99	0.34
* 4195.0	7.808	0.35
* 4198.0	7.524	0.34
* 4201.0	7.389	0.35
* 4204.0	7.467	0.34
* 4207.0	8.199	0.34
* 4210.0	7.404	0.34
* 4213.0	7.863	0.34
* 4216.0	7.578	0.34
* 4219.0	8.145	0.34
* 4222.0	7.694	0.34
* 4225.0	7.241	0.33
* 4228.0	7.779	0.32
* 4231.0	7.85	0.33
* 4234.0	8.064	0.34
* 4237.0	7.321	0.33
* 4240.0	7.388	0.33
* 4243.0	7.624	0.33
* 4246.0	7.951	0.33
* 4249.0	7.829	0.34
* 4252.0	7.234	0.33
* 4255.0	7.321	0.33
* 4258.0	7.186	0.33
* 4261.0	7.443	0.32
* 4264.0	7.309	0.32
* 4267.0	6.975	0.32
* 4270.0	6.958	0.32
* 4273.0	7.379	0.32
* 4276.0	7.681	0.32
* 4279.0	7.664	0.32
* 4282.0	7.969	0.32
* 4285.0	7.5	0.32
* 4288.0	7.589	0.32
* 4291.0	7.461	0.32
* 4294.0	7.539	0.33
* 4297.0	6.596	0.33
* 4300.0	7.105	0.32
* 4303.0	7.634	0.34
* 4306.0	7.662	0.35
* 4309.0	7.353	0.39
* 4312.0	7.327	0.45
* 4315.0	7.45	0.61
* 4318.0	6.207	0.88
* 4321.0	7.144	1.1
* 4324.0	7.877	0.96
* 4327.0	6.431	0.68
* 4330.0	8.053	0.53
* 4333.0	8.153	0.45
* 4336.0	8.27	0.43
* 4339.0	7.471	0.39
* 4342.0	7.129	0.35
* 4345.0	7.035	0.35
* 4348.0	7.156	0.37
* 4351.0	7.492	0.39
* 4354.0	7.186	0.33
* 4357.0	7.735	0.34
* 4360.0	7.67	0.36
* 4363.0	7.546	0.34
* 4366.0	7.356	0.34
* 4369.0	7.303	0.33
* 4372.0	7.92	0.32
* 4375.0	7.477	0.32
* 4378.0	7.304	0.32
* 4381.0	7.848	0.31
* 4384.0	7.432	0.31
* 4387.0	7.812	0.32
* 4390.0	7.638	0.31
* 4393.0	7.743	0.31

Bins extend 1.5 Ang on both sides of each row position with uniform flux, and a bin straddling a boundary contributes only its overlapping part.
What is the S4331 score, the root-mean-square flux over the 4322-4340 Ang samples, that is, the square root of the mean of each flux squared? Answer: 7.73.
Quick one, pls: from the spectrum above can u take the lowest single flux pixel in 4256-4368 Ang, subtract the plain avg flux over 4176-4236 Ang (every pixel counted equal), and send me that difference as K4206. -1.5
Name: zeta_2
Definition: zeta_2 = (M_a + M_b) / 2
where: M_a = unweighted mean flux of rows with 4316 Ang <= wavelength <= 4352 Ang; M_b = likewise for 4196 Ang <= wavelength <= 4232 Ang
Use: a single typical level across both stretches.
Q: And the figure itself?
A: 7.52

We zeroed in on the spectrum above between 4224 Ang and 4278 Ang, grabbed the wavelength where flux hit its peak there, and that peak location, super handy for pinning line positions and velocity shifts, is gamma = 4234.0 Ang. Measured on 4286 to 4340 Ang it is 4336.0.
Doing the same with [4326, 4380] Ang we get 4336.0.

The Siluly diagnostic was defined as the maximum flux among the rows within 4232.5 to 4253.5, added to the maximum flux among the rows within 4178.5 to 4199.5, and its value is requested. 16.1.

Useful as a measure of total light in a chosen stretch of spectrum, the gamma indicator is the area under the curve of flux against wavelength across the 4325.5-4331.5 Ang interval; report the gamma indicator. 43.5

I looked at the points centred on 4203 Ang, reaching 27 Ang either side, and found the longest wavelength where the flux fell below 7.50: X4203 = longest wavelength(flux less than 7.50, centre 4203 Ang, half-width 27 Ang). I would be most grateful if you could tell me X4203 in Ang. 4225.0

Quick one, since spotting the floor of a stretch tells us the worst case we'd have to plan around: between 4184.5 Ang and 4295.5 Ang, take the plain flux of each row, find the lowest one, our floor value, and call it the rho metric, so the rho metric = 6.958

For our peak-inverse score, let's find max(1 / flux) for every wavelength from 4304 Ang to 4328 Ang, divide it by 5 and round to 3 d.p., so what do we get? 0.032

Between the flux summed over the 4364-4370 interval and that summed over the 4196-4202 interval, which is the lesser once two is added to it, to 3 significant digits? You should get 16.7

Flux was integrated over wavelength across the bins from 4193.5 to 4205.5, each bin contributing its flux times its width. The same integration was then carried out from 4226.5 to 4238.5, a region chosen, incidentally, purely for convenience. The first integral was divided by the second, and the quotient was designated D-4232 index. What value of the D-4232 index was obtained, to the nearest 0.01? 0.97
